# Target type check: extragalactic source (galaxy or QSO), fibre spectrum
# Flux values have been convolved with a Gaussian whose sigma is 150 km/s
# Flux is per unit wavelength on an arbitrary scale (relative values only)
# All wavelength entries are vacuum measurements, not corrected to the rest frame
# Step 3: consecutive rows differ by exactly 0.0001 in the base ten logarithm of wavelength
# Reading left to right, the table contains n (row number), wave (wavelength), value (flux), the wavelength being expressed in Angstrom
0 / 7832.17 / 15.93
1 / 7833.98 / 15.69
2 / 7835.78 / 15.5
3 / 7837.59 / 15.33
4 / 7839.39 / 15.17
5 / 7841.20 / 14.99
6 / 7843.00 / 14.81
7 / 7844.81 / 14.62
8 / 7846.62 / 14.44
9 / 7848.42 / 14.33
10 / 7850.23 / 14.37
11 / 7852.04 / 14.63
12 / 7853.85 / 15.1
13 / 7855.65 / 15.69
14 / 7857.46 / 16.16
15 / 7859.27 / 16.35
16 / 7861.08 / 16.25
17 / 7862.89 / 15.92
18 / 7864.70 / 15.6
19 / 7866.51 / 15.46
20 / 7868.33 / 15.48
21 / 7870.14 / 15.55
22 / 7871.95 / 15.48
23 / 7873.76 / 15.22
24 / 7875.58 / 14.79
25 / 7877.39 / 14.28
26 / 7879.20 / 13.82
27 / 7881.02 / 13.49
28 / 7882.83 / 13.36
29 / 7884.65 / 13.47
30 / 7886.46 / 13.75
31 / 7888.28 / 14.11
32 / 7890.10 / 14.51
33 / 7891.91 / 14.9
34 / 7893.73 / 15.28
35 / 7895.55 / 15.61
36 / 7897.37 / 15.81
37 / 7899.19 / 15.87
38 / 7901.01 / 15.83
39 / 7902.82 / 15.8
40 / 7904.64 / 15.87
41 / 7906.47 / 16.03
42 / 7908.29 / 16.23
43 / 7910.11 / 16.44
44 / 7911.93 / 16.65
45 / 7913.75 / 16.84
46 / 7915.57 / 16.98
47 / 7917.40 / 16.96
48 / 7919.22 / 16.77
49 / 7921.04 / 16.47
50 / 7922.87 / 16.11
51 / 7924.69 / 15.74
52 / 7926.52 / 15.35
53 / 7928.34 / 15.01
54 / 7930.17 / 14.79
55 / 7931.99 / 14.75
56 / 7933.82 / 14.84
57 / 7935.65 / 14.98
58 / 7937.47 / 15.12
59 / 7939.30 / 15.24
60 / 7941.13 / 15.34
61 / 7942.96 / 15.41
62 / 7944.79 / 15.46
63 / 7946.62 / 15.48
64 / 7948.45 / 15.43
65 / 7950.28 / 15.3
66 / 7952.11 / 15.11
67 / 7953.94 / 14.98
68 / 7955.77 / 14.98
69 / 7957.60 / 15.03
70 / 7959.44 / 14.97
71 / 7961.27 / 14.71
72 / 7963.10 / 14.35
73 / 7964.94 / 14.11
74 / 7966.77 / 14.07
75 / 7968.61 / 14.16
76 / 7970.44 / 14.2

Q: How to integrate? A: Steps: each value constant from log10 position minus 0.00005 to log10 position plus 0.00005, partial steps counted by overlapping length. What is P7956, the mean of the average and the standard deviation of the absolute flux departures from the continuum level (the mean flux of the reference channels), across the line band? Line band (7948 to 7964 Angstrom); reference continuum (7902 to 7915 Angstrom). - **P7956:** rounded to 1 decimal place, 0.8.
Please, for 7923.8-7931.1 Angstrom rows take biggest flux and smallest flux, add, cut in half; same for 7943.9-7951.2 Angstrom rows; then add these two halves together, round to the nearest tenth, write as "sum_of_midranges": 30.7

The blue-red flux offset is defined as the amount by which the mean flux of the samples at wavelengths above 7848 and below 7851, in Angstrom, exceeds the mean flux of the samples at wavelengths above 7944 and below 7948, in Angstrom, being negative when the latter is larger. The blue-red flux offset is -1.12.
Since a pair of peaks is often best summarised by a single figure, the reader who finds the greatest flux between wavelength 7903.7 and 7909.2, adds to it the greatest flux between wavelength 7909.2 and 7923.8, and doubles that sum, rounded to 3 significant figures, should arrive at 66.4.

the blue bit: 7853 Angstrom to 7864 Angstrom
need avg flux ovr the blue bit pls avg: 15.9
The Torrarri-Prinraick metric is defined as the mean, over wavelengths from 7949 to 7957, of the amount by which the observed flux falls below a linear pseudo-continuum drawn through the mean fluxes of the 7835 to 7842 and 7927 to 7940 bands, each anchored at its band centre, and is -0.2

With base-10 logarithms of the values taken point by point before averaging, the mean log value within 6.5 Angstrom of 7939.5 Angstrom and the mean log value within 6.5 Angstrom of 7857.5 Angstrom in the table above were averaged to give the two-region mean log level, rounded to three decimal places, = 1.189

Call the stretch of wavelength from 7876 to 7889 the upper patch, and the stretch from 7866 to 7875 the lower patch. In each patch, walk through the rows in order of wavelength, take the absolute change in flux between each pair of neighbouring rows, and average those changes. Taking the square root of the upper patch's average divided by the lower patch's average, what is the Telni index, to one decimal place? 1.6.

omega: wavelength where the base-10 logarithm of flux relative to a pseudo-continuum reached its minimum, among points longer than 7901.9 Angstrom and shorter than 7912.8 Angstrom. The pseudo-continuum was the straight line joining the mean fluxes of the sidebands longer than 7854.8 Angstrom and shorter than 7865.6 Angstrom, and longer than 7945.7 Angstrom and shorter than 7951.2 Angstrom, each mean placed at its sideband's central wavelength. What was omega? 7902.82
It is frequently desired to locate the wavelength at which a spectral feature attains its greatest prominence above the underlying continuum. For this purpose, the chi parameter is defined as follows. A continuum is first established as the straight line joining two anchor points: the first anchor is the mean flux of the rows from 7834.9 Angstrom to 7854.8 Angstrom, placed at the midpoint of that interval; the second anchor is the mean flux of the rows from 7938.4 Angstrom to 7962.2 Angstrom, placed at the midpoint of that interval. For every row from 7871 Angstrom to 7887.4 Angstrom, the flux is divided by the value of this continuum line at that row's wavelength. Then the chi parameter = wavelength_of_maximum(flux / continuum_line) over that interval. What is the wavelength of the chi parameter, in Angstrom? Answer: 7871.95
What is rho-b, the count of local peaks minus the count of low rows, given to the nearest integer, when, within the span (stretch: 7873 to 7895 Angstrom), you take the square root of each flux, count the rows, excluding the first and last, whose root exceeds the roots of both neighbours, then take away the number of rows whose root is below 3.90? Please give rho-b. -10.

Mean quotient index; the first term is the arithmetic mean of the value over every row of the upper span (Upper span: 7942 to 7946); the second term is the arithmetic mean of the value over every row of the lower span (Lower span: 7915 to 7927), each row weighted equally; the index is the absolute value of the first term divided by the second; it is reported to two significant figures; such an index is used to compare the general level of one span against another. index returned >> 0.94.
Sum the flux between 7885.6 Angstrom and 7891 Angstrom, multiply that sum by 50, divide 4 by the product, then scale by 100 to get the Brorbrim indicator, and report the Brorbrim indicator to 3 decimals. 0.189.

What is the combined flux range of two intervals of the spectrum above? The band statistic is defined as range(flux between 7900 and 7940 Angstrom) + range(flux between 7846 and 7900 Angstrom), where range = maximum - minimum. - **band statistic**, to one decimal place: 5.2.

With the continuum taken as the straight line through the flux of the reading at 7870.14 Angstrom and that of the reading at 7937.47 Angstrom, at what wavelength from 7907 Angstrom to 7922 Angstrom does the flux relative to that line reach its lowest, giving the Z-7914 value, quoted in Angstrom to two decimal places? 7908.29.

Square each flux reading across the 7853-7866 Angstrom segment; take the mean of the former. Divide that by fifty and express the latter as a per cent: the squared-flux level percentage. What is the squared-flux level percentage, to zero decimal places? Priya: 504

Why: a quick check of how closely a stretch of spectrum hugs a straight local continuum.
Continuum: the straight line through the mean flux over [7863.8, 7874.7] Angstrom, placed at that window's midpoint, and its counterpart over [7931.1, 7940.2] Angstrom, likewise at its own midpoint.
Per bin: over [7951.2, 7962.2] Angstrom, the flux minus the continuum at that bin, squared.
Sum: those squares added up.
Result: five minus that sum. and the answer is 4.8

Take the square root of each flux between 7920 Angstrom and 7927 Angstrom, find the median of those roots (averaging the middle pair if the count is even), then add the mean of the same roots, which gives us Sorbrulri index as 7.98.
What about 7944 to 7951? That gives 7.86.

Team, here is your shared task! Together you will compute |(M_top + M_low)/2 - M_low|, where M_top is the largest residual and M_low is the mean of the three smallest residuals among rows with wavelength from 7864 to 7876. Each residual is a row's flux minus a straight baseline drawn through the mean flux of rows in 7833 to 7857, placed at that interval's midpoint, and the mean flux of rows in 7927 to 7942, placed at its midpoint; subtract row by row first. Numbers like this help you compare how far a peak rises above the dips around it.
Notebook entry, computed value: 0.22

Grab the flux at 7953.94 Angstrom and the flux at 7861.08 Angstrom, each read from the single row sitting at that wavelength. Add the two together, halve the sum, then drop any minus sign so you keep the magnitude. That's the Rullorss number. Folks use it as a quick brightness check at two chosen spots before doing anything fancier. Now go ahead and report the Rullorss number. 15.6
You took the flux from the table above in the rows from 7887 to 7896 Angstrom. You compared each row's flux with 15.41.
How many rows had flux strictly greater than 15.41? 1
